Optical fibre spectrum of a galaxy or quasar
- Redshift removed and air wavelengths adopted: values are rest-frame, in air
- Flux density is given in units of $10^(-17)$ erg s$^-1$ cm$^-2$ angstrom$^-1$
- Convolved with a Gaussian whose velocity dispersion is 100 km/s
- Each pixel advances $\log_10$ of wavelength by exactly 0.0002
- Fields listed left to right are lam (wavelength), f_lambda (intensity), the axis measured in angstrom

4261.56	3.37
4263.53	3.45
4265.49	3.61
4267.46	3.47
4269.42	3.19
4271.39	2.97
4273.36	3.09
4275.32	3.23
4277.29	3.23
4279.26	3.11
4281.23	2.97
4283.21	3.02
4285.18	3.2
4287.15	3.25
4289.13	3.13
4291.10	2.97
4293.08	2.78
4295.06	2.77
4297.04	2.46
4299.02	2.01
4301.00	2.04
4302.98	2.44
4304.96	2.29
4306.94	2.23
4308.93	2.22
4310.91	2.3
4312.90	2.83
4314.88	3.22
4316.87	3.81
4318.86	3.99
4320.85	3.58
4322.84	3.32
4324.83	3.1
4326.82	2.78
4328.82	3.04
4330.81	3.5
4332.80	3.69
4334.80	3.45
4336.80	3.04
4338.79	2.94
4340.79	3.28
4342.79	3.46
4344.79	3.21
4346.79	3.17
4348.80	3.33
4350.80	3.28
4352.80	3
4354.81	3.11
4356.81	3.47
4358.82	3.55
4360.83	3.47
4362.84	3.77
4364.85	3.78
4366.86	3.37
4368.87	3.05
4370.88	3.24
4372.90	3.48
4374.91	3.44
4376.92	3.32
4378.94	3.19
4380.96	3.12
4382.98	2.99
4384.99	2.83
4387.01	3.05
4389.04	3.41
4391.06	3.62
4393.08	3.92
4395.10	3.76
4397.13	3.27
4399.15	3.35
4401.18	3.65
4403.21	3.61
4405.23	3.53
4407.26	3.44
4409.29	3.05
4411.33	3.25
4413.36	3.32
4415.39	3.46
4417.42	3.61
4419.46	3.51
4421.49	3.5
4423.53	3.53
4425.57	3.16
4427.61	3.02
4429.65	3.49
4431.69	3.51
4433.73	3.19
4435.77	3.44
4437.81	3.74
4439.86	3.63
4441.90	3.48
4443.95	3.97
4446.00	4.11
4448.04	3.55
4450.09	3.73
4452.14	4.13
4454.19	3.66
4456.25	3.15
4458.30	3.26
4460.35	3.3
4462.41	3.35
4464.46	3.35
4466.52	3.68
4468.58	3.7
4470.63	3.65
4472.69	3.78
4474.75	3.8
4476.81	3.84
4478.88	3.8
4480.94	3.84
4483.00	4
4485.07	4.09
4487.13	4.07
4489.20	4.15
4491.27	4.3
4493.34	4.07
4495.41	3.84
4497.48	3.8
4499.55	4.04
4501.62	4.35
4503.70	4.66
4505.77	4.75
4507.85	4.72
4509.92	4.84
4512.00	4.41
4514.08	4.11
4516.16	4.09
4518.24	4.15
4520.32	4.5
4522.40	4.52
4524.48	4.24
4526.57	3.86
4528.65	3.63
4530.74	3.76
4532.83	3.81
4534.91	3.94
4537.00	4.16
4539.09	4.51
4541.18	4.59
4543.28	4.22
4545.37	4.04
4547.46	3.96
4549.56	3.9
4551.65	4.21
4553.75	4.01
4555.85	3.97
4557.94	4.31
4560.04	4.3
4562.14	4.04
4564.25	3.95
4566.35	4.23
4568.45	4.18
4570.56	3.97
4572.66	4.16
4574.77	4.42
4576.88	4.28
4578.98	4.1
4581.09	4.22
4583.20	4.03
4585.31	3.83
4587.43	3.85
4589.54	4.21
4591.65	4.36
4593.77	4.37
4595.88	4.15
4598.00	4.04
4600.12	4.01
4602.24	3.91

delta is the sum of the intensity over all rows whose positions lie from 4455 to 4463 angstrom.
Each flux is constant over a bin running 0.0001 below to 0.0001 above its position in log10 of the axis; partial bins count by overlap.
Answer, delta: 13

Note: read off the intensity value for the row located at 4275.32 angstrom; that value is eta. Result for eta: 3.23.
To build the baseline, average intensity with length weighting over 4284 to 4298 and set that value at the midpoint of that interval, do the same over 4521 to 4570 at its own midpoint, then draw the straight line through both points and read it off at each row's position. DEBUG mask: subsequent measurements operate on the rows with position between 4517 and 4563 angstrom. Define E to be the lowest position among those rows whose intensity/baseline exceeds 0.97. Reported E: 4518.24 angstrom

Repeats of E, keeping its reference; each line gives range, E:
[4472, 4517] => 4472.69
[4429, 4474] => 4429.65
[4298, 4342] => 4314.88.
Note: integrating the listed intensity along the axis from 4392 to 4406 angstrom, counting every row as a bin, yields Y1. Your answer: 50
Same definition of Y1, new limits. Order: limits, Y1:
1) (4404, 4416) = 40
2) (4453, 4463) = 34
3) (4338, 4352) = 45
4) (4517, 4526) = 39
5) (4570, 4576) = 25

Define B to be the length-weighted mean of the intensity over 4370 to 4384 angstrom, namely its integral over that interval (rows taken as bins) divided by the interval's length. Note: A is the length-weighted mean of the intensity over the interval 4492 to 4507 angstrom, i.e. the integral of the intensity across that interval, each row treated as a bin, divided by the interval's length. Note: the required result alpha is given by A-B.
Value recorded 1.0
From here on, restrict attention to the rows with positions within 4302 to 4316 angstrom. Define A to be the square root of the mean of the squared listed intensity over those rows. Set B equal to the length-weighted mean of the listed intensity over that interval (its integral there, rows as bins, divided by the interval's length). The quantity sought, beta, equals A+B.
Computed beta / 5.0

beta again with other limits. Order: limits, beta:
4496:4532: 8.5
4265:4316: 5.7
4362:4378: 6.9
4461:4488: 7.5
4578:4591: 8.1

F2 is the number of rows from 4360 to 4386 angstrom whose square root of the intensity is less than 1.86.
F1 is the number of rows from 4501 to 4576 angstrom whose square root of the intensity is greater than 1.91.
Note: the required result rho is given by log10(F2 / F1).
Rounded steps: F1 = 35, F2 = 9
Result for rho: -0.6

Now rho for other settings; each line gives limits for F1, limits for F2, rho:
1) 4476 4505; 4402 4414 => -0.5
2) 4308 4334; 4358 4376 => 0.1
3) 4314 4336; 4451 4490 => 0.2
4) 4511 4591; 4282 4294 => -0.8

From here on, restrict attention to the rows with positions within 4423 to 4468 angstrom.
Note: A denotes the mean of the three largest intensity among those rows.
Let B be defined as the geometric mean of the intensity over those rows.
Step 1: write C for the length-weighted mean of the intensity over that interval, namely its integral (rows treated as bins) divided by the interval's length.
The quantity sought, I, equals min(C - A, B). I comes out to -0.55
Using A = 4.07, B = 3.51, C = 3.5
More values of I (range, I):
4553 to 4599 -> -0.25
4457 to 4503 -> -0.44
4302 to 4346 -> -0.75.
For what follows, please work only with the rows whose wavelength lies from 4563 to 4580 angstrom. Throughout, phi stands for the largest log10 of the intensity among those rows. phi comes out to 0.645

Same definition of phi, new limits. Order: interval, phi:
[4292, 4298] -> 0.444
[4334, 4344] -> 0.539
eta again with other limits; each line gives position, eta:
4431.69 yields 3.51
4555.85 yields 3.97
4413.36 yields 3.32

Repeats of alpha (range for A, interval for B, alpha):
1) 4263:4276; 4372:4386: 0.1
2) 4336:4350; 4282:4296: 0.2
